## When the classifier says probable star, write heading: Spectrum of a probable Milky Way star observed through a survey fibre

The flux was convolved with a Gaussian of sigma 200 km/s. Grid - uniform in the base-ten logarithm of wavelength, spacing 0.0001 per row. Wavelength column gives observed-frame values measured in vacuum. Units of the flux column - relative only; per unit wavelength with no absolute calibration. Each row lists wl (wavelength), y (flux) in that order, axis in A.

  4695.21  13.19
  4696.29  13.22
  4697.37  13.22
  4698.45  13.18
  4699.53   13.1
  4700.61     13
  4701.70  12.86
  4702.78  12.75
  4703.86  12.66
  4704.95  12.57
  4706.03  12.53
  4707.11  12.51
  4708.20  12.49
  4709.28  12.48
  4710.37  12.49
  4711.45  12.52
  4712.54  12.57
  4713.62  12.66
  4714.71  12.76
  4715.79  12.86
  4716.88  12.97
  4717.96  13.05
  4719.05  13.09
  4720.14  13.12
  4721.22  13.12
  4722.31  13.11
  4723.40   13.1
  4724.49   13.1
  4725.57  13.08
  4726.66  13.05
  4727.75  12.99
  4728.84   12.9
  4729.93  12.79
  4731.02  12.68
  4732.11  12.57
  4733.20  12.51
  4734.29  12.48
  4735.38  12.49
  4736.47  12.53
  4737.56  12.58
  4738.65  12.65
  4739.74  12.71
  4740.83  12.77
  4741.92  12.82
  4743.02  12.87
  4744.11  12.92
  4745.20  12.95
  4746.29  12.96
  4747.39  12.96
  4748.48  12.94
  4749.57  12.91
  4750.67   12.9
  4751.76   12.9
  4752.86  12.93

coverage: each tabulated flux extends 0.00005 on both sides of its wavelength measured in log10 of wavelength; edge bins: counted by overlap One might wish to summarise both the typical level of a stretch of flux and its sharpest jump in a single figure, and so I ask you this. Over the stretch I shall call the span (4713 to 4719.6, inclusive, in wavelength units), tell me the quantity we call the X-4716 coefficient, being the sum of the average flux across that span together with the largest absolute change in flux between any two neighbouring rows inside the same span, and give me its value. 13.0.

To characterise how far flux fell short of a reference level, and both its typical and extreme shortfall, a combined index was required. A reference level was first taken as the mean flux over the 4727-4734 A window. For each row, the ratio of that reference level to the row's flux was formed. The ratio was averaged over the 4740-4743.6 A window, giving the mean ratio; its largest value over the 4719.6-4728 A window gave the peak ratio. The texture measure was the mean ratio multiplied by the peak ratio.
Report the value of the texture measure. 0.97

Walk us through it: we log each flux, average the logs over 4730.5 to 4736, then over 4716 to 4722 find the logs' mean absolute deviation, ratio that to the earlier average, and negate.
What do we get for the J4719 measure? -0.0015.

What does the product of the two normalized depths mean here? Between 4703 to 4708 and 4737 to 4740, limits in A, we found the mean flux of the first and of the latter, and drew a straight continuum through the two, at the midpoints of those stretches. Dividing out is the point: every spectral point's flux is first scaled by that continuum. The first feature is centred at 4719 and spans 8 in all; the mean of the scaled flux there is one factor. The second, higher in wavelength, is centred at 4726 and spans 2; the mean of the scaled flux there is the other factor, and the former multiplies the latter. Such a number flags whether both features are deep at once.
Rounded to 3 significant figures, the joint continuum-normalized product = 1.07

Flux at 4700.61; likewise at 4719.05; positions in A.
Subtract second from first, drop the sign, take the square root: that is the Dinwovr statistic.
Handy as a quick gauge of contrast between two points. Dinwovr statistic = 0.30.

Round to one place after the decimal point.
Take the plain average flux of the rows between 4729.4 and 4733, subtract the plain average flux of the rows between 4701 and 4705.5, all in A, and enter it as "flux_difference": 0.0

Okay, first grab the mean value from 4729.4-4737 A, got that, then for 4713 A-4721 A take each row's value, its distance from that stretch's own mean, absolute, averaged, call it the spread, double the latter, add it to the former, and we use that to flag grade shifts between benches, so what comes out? 12.9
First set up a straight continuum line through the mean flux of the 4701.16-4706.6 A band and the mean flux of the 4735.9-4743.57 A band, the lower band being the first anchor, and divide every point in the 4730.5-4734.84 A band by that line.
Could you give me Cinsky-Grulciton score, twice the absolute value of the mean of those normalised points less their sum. 5.93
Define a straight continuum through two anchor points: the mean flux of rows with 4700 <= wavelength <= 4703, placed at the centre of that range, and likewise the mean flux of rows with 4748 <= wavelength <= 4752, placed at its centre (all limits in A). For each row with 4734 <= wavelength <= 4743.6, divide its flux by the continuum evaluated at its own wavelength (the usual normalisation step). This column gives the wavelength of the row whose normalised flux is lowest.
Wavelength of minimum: 4734.29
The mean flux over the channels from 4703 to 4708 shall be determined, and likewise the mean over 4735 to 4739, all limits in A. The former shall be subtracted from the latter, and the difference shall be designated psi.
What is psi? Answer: 0.00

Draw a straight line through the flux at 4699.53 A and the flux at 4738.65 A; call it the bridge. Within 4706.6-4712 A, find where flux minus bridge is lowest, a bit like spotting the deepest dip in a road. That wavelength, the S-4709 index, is 4708.20 A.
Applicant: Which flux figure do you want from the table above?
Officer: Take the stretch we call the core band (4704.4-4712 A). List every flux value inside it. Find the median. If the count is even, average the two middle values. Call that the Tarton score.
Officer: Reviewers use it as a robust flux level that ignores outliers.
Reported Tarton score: 12.5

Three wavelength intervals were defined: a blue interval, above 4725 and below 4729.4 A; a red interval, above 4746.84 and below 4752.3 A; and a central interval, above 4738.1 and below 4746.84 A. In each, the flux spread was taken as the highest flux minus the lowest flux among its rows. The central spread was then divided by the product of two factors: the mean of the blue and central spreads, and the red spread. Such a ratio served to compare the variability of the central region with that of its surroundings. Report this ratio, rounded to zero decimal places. 21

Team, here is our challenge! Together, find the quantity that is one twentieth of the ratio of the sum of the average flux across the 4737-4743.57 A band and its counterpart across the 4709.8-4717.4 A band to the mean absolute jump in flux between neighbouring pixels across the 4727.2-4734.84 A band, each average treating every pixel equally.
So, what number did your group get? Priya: 15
